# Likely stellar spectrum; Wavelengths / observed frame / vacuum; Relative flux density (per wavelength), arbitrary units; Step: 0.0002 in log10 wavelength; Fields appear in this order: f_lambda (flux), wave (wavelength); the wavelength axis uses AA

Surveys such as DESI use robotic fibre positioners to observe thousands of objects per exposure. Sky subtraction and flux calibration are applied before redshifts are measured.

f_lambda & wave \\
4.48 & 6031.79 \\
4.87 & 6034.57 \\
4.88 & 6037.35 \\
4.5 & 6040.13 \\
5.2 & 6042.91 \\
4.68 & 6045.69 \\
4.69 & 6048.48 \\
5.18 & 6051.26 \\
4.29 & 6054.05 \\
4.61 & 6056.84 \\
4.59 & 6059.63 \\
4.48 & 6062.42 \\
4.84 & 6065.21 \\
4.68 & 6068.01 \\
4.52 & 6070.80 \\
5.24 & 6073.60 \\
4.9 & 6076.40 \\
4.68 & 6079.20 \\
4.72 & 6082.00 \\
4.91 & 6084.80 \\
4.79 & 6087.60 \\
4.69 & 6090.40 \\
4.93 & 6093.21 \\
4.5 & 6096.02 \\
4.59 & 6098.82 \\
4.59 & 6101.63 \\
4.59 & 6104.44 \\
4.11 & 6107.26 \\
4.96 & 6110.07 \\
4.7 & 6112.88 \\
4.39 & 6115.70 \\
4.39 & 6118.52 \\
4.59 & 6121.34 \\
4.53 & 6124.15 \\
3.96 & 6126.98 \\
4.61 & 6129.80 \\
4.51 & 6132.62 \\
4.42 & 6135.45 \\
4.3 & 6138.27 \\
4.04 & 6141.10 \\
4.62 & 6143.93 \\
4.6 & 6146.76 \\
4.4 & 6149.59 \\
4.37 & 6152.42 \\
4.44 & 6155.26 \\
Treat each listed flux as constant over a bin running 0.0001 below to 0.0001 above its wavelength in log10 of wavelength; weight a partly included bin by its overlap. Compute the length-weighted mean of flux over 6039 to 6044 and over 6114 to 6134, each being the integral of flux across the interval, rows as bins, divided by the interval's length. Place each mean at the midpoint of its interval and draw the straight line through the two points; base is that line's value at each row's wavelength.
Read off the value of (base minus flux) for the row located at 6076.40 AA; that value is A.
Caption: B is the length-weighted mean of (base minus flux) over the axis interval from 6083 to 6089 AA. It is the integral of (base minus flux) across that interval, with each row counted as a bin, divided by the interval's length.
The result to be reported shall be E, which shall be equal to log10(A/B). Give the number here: 0.0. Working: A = -0.23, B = -0.22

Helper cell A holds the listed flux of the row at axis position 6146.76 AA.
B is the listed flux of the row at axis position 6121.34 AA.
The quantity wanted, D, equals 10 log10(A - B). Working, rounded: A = 4.6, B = 4.59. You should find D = -20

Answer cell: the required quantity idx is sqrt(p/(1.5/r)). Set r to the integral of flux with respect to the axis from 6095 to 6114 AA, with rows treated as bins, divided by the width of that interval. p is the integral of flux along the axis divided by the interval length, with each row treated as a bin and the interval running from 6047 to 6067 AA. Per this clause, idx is 3.77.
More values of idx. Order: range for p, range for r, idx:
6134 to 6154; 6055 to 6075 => 3.71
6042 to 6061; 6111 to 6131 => 3.75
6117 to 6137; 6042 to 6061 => 3.74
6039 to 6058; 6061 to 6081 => 3.88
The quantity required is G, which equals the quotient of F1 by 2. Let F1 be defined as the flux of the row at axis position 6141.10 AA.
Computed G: 2.02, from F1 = 4.04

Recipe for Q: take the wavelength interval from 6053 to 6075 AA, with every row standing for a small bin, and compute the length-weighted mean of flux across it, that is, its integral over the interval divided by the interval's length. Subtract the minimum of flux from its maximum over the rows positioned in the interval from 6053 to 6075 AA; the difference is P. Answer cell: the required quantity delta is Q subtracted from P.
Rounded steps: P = 0.95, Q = 4.66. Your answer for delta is -3.71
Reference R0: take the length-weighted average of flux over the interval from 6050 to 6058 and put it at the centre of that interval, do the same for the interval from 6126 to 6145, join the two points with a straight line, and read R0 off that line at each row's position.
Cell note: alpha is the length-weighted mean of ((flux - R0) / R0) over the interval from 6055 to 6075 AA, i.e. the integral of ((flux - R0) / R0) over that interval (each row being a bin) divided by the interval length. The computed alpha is 0.013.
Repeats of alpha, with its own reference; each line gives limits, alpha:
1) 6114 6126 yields 0.010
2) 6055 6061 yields -0.020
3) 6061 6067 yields 0.004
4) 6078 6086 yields 0.043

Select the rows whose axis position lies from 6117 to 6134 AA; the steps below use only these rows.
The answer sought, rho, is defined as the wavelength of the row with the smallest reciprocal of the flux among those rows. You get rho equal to 6129.80 AA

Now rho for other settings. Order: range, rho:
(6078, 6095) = 6093.21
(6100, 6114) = 6110.07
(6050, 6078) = 6073.60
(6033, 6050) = 6042.91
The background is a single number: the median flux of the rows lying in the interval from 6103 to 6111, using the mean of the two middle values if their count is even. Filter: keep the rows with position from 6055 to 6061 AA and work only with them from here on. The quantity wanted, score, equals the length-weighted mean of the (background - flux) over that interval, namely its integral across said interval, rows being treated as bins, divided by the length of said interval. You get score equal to 0.01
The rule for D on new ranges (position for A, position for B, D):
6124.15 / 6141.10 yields -3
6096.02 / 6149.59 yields -10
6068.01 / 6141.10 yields -2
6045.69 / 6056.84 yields -12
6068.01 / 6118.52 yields -5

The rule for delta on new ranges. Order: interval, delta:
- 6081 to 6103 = -4.29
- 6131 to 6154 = -3.83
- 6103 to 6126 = -3.67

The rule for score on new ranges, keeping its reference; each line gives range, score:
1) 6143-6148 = -0.02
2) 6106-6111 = 0.08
